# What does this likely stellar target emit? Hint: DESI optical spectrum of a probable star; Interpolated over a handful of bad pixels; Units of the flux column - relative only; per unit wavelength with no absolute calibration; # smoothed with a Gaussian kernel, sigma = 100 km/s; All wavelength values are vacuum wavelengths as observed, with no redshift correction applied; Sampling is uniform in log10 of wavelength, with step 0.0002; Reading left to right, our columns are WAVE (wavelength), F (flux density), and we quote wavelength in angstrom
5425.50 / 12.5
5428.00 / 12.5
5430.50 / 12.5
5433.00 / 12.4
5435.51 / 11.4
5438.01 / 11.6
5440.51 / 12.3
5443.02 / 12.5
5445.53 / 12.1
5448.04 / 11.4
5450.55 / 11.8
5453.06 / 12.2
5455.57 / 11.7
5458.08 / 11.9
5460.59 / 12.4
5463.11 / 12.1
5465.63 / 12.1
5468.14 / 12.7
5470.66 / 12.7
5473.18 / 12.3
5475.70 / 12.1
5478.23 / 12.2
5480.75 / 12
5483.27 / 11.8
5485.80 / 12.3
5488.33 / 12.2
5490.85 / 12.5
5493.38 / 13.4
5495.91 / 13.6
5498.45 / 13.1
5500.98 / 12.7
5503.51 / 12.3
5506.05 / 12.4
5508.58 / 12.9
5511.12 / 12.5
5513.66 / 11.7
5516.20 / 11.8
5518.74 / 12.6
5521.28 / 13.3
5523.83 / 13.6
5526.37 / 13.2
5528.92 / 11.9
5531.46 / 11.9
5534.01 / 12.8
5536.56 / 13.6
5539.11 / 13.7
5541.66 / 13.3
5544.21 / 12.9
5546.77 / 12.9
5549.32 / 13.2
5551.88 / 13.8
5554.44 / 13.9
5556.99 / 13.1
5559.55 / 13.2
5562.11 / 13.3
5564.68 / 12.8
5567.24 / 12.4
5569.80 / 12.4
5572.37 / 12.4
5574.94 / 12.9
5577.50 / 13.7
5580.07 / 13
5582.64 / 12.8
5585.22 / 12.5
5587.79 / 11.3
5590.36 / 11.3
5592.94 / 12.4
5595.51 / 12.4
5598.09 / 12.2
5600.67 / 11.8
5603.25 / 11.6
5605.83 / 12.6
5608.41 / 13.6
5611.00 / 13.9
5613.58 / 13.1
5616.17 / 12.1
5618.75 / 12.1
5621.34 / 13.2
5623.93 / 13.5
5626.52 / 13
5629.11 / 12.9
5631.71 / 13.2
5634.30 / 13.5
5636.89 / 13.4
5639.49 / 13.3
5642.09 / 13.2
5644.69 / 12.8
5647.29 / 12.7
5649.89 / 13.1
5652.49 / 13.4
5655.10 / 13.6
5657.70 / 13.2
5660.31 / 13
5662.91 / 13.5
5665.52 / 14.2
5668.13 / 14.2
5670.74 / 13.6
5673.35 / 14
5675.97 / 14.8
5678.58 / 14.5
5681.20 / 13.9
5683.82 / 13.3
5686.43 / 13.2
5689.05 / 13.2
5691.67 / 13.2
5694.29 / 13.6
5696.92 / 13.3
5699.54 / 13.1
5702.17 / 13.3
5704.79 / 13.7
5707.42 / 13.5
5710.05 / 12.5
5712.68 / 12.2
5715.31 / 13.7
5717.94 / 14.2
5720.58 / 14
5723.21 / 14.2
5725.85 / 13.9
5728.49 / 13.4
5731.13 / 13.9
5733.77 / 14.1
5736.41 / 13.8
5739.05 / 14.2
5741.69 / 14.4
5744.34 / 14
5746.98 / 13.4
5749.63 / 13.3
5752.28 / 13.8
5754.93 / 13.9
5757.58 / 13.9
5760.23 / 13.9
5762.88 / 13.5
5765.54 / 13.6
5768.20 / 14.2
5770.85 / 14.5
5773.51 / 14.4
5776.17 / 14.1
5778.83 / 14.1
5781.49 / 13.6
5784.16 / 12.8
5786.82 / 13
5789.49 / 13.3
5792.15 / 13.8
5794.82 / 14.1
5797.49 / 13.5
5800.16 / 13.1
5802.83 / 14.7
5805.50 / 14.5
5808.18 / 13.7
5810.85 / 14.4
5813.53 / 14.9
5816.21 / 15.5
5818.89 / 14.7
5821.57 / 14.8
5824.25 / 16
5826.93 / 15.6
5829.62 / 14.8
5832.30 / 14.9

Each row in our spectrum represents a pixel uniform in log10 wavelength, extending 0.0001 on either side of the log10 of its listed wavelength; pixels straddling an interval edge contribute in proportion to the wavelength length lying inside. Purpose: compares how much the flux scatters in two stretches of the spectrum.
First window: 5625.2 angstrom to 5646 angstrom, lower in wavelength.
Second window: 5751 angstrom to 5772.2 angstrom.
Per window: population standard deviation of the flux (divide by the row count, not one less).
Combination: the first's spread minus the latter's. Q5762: -0.07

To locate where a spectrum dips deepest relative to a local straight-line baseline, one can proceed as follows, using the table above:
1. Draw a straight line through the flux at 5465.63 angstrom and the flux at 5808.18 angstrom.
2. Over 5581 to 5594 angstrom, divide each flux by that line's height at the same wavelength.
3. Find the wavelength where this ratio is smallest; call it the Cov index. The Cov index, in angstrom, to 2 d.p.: 5590.36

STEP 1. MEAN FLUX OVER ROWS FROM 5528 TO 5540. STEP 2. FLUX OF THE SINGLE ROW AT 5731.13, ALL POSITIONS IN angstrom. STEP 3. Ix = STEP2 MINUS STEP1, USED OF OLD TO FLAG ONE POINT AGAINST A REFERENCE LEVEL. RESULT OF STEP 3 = 1.1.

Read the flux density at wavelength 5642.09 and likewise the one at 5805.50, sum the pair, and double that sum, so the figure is 55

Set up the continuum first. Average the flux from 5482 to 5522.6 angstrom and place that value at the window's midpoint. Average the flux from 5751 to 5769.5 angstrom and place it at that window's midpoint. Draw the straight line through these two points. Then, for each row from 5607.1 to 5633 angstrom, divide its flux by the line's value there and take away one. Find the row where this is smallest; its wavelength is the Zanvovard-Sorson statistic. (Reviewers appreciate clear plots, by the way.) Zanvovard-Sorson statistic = 5618.75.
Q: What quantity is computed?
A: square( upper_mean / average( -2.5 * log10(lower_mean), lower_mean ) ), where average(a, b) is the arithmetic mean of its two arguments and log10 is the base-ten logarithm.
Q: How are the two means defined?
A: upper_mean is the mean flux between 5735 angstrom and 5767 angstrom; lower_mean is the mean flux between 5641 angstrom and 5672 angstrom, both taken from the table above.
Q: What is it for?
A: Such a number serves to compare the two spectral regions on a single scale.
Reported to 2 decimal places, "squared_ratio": 6.84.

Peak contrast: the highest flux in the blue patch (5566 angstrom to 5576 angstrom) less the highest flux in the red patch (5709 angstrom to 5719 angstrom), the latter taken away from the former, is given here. -1.3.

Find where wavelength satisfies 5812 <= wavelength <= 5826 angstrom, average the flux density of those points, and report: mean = 15.2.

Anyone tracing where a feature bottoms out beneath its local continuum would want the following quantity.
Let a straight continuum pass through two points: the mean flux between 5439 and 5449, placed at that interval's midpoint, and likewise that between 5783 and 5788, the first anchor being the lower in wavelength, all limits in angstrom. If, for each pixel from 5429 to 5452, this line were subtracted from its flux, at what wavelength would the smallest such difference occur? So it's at 5448.04 angstrom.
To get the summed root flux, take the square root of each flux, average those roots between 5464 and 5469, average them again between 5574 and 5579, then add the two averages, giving 7.17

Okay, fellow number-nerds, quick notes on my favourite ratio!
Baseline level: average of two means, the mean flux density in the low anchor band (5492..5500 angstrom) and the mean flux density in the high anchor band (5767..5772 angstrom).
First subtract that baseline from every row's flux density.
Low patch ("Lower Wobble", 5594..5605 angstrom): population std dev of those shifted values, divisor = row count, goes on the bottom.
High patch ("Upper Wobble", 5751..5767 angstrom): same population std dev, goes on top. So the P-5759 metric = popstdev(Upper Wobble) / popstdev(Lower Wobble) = 0.51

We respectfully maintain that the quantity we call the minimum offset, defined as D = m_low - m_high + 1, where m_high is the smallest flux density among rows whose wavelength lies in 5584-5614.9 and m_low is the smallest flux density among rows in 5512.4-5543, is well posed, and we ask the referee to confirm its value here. 1.4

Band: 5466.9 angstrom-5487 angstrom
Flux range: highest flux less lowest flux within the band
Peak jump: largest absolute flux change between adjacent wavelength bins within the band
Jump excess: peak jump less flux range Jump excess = -0.40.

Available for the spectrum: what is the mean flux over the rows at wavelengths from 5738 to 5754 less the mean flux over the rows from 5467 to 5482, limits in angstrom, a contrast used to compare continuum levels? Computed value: 1.5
